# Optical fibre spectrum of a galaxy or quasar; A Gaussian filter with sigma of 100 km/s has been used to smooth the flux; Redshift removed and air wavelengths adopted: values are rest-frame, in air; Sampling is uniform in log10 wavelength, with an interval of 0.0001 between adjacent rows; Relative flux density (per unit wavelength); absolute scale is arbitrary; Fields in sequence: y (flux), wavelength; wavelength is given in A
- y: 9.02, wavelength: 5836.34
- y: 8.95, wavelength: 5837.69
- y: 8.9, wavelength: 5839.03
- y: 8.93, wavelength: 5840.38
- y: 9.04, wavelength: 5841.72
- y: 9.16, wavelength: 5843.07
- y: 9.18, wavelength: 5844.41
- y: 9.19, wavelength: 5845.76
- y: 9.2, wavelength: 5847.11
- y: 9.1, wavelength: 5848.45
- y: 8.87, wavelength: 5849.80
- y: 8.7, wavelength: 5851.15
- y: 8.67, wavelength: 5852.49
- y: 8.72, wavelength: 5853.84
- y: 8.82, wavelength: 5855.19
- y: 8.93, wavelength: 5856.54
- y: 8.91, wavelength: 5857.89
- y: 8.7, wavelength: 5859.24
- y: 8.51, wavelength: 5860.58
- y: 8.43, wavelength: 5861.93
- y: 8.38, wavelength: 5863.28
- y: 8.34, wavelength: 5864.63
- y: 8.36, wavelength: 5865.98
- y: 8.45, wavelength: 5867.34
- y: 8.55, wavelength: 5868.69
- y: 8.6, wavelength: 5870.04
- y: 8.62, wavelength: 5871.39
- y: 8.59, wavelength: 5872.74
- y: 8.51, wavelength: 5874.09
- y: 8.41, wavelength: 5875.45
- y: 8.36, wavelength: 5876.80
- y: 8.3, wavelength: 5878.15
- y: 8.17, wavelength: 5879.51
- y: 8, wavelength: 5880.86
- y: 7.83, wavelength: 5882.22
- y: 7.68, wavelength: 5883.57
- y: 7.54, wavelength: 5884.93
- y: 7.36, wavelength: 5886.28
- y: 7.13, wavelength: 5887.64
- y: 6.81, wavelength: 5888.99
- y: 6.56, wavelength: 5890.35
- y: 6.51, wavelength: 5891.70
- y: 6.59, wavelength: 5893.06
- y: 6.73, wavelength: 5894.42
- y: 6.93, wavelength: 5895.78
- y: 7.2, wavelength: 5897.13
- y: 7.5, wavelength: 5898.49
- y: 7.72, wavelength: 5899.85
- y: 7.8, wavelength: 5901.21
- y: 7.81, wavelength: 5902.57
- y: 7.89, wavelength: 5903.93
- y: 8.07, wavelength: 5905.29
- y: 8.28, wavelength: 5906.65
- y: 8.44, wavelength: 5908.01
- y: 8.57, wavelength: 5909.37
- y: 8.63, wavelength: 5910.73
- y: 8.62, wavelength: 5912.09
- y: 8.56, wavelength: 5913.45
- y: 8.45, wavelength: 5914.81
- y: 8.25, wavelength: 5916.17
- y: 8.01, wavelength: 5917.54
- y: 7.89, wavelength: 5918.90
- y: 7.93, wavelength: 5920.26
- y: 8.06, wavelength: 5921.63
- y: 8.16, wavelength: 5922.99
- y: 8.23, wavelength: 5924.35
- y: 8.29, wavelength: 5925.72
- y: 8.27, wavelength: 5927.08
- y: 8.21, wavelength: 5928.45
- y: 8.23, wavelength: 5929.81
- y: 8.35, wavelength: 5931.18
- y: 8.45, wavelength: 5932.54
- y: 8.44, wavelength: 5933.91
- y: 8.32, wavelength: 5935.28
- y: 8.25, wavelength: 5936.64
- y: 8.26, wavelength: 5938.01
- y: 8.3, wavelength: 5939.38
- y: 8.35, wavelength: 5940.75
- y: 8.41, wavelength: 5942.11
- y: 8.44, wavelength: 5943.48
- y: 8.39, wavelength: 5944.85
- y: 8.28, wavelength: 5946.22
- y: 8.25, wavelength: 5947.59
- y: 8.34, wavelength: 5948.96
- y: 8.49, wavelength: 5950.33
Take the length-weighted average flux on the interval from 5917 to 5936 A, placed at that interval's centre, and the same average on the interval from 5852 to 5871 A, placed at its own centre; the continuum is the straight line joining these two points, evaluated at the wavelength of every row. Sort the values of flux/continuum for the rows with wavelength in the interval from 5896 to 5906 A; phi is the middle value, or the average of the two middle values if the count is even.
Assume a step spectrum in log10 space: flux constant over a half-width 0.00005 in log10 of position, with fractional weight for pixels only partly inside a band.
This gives 0.93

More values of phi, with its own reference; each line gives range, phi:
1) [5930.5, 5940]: 1.02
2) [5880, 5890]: 0.89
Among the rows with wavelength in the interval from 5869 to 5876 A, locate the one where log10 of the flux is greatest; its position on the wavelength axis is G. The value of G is 5871.39 A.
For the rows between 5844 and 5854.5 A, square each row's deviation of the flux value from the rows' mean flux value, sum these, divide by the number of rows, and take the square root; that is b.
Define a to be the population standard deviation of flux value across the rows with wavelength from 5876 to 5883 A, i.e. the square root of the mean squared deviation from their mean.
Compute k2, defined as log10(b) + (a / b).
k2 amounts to 0.2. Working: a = 0.20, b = 0.22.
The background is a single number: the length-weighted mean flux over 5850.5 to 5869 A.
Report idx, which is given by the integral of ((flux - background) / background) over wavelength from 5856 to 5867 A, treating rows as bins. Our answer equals -0.1 A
